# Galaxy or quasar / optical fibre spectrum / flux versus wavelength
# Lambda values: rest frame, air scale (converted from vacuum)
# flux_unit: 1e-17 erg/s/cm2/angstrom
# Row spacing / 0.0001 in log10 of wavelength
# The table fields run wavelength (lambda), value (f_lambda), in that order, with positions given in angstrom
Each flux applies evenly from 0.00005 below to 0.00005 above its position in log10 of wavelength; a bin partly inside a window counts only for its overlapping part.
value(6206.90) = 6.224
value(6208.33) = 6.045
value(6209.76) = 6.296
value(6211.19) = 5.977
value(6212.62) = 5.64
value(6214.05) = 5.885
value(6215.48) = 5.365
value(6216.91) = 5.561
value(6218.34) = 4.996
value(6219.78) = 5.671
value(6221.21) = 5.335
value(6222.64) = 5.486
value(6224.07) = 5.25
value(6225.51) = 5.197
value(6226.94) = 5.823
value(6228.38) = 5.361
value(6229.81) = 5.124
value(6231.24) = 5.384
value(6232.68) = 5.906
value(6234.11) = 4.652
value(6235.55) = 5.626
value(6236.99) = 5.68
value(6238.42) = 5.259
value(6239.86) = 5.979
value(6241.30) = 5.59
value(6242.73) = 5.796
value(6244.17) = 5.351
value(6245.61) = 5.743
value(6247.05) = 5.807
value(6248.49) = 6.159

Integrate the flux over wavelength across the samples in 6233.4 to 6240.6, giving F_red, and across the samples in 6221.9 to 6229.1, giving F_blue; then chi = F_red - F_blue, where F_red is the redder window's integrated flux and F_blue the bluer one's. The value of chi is 0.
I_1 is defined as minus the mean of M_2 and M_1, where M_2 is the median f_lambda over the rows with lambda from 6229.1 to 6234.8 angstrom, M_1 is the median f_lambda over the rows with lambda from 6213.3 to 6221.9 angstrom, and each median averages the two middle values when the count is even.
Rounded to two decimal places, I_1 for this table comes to -5.36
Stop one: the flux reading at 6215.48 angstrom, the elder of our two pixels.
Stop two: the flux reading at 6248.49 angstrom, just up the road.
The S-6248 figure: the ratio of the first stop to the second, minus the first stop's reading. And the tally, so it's -4.5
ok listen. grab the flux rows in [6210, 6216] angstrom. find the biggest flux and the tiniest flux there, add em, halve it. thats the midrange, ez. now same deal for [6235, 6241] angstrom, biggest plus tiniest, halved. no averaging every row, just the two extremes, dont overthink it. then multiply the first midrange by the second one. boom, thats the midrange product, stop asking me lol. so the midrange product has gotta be 31.9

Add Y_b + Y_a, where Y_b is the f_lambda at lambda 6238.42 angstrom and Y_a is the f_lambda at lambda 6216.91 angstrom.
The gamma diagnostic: 10.8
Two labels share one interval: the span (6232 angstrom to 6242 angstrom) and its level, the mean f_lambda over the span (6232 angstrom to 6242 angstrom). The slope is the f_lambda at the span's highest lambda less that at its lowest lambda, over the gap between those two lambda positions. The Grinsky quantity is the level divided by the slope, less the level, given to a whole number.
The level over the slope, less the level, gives -156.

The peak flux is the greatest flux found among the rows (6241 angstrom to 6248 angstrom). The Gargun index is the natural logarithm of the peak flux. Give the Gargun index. 1.76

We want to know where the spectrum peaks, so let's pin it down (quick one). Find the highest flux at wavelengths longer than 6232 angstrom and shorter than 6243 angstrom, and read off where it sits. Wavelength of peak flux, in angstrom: 6239.86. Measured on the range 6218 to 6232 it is 6226.94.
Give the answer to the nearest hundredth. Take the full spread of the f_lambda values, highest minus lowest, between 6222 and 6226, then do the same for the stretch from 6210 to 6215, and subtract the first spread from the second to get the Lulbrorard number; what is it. 0.05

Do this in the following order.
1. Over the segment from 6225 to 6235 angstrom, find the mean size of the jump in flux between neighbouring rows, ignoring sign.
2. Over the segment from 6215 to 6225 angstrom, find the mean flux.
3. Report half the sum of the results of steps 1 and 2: 2.97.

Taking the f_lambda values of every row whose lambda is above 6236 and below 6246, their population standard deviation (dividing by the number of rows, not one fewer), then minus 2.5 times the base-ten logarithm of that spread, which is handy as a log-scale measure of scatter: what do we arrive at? 1.6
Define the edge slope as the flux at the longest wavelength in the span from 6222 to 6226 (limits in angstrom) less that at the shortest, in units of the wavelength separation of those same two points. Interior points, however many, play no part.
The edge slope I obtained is -0.10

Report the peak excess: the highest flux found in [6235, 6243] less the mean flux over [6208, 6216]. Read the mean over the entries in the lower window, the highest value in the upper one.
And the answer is 0.11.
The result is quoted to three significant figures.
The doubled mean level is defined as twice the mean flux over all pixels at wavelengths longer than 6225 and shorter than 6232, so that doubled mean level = 10.8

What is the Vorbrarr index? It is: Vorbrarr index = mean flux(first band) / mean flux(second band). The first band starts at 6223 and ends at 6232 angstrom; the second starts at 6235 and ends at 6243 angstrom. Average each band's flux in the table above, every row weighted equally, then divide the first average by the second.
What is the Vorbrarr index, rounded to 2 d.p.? 0.95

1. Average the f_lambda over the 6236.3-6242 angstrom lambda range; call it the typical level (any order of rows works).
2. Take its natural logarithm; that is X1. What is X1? 1.73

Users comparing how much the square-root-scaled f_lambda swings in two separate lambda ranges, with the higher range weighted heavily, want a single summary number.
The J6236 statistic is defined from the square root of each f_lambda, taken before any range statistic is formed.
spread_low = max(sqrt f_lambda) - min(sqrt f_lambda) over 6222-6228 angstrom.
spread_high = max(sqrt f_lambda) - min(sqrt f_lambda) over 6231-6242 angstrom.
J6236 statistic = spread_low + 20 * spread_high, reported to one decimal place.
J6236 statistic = 5.9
